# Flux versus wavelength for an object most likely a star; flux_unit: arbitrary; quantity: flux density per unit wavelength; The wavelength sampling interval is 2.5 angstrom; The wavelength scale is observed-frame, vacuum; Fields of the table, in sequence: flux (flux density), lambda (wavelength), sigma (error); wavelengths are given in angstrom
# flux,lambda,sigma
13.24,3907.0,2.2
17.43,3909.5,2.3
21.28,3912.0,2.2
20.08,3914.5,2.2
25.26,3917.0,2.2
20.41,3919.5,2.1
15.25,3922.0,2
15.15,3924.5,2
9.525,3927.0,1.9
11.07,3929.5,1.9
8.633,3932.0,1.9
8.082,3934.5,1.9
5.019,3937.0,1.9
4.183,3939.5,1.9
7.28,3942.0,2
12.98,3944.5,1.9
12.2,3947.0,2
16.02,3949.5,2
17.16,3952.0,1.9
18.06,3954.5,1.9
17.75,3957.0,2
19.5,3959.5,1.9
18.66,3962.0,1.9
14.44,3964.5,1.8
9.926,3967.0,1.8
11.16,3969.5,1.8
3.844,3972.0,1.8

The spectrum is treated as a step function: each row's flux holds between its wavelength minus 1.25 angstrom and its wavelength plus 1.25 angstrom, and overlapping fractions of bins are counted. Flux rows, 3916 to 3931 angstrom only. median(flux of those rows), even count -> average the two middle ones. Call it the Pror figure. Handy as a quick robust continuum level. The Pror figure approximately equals 15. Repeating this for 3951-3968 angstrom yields 18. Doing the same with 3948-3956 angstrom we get 17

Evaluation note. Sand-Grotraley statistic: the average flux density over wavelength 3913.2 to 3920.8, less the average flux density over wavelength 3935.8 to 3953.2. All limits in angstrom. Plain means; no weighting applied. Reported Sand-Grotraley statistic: 11.2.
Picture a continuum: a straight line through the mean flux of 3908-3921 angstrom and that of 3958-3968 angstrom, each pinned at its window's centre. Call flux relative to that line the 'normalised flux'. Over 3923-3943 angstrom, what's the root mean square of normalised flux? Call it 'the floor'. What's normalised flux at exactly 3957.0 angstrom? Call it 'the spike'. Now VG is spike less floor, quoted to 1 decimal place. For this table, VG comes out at 0.6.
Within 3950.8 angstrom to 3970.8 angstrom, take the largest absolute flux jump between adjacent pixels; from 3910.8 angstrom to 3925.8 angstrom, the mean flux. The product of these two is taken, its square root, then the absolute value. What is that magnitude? 9.4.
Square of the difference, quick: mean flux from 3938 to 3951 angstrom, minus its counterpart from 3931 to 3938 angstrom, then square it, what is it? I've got 11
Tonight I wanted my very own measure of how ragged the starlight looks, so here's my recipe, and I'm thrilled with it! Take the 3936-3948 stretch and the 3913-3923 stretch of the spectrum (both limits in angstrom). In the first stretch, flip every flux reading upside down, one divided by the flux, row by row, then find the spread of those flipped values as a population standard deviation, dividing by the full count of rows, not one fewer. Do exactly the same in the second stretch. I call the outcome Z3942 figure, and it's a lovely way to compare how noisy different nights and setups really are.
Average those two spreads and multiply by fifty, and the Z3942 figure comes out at 1.8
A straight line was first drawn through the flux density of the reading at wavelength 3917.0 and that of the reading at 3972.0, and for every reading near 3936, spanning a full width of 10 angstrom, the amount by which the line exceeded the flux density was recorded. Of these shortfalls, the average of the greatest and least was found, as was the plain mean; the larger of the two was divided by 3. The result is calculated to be 4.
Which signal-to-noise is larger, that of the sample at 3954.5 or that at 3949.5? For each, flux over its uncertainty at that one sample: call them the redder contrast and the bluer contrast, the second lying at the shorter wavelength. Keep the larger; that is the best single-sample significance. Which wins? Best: 9.5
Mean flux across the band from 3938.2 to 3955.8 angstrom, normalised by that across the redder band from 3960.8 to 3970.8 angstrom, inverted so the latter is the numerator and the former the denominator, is 1.1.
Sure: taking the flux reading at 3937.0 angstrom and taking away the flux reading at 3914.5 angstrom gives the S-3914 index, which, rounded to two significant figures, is -15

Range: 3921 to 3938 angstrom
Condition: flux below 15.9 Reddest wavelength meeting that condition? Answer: 3937.0 angstrom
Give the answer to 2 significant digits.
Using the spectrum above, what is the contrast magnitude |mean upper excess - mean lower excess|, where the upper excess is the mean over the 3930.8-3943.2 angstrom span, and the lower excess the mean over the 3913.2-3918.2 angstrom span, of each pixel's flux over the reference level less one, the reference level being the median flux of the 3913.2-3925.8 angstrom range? 0.80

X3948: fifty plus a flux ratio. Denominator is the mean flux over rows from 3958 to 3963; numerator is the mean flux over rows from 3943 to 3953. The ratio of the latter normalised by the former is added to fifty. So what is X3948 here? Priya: 50.8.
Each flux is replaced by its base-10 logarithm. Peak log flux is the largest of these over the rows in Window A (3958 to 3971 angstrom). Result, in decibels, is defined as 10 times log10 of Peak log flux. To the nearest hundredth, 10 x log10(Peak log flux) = 1.11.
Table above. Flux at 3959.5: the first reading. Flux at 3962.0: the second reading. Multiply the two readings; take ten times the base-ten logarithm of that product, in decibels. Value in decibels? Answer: 25.6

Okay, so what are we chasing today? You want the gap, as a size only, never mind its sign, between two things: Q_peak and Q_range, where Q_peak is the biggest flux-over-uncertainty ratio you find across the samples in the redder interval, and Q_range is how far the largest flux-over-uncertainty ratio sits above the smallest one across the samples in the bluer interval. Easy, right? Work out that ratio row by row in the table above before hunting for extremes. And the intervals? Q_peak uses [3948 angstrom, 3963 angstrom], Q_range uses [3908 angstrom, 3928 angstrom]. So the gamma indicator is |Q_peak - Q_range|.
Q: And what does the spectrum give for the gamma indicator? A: 3.8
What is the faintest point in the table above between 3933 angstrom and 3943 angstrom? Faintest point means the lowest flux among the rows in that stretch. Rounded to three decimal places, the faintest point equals 4.183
